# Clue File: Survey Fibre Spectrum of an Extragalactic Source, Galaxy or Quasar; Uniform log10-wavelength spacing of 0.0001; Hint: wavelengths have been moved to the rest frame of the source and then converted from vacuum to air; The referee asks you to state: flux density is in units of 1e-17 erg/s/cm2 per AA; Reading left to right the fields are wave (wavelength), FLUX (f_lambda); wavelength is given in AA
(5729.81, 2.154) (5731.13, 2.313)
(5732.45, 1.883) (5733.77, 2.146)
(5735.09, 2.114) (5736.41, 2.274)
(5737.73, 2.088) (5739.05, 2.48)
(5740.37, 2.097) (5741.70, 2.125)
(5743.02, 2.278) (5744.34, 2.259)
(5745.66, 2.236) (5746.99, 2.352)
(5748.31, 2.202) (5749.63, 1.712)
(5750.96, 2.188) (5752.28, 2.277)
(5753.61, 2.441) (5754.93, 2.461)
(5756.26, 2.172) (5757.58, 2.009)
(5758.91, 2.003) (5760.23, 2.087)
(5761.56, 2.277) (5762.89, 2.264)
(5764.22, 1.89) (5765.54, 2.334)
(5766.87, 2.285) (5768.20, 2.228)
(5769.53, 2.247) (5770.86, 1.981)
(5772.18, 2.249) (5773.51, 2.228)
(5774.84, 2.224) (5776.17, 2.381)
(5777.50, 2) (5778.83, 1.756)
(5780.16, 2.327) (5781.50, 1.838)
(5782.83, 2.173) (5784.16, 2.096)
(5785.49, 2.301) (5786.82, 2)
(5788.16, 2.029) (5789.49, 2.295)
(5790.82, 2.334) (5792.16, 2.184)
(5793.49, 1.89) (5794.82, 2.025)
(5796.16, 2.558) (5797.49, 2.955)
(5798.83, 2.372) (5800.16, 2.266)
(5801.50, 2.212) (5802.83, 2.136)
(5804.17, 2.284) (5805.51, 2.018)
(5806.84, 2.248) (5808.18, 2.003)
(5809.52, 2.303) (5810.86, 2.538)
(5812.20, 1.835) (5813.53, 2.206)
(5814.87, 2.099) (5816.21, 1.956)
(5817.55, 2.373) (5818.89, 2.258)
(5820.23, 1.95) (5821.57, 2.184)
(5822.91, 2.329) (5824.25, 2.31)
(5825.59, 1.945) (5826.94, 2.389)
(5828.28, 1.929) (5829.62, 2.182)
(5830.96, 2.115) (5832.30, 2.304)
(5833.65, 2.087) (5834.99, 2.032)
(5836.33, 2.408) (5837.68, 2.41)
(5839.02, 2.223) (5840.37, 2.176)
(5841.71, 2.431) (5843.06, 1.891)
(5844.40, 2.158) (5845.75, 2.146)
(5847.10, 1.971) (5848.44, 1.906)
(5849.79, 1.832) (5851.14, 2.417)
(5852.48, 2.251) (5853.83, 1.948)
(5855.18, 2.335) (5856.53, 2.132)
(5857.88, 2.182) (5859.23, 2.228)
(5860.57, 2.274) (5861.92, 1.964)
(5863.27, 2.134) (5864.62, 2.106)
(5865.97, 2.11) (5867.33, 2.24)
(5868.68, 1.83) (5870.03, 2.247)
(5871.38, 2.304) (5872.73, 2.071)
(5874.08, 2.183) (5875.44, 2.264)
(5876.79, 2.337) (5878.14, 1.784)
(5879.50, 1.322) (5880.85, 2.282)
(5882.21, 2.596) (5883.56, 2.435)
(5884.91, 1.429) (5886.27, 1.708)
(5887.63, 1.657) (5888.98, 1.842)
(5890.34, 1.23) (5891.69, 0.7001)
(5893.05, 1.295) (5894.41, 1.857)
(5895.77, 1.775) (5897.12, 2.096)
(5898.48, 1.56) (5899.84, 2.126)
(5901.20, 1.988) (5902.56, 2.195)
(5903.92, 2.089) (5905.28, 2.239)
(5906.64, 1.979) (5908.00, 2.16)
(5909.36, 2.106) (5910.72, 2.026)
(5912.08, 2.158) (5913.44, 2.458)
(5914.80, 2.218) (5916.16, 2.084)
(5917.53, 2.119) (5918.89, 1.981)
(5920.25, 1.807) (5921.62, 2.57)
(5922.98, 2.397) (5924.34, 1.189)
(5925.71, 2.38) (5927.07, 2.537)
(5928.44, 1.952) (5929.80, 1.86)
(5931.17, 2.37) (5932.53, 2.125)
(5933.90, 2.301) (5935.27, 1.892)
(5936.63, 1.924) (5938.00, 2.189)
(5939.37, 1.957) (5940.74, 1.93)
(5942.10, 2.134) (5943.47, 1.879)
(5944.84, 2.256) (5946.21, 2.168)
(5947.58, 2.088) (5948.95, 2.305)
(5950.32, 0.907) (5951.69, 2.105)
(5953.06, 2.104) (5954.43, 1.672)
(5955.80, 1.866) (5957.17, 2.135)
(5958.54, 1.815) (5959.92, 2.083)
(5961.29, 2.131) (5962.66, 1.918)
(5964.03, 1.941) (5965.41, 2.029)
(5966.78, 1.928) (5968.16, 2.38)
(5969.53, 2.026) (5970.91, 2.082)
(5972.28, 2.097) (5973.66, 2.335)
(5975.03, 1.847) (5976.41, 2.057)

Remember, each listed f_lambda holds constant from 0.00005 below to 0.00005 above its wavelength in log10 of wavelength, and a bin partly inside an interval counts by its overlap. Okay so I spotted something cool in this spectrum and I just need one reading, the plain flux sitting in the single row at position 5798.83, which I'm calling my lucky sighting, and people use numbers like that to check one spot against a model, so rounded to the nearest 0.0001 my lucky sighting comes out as 2.3720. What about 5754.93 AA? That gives 2.4610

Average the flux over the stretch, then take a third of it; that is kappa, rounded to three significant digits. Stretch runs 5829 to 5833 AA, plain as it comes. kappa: 0.733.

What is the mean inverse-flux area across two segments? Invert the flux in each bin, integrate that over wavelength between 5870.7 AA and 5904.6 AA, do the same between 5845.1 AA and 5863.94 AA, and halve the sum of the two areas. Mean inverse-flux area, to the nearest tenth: 14.2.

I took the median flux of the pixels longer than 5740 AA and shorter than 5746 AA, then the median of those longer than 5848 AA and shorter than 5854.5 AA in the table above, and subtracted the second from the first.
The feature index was 0.29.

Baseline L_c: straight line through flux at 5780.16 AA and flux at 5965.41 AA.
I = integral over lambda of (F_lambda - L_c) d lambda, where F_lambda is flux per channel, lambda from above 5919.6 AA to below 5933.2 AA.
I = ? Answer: 0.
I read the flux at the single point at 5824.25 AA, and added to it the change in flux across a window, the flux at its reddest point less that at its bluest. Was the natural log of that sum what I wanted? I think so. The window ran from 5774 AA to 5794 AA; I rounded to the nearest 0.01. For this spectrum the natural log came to 0.68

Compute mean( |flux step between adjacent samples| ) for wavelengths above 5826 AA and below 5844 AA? 0.221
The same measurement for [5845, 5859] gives 0.223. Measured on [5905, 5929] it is 0.341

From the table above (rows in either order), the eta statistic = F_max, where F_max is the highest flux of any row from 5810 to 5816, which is 2.538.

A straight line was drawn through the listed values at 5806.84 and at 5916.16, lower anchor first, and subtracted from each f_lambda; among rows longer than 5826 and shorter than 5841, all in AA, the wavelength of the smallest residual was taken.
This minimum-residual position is 5828.28 AA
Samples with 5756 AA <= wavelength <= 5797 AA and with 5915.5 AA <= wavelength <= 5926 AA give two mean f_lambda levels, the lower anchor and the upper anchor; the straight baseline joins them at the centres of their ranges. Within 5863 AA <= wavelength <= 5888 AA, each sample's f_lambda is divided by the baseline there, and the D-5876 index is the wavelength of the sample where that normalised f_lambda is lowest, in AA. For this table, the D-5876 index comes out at 5879.50 AA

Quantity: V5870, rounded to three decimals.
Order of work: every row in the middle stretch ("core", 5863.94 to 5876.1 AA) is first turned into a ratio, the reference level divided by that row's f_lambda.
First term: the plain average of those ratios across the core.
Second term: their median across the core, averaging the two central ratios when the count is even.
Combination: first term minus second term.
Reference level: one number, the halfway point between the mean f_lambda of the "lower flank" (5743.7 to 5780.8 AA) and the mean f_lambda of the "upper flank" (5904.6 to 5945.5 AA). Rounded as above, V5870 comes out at 0.019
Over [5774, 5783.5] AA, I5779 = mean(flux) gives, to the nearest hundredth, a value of 2.10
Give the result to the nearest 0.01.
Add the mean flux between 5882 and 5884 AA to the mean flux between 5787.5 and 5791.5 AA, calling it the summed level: 4.73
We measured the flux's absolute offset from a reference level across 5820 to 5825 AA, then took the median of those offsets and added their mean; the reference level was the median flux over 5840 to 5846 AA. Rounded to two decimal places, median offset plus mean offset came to 0.30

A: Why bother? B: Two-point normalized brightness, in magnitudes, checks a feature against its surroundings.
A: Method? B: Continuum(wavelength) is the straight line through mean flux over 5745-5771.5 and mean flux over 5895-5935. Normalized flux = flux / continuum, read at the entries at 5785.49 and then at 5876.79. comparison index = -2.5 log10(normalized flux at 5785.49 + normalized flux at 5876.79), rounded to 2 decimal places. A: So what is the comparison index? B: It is -0.84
